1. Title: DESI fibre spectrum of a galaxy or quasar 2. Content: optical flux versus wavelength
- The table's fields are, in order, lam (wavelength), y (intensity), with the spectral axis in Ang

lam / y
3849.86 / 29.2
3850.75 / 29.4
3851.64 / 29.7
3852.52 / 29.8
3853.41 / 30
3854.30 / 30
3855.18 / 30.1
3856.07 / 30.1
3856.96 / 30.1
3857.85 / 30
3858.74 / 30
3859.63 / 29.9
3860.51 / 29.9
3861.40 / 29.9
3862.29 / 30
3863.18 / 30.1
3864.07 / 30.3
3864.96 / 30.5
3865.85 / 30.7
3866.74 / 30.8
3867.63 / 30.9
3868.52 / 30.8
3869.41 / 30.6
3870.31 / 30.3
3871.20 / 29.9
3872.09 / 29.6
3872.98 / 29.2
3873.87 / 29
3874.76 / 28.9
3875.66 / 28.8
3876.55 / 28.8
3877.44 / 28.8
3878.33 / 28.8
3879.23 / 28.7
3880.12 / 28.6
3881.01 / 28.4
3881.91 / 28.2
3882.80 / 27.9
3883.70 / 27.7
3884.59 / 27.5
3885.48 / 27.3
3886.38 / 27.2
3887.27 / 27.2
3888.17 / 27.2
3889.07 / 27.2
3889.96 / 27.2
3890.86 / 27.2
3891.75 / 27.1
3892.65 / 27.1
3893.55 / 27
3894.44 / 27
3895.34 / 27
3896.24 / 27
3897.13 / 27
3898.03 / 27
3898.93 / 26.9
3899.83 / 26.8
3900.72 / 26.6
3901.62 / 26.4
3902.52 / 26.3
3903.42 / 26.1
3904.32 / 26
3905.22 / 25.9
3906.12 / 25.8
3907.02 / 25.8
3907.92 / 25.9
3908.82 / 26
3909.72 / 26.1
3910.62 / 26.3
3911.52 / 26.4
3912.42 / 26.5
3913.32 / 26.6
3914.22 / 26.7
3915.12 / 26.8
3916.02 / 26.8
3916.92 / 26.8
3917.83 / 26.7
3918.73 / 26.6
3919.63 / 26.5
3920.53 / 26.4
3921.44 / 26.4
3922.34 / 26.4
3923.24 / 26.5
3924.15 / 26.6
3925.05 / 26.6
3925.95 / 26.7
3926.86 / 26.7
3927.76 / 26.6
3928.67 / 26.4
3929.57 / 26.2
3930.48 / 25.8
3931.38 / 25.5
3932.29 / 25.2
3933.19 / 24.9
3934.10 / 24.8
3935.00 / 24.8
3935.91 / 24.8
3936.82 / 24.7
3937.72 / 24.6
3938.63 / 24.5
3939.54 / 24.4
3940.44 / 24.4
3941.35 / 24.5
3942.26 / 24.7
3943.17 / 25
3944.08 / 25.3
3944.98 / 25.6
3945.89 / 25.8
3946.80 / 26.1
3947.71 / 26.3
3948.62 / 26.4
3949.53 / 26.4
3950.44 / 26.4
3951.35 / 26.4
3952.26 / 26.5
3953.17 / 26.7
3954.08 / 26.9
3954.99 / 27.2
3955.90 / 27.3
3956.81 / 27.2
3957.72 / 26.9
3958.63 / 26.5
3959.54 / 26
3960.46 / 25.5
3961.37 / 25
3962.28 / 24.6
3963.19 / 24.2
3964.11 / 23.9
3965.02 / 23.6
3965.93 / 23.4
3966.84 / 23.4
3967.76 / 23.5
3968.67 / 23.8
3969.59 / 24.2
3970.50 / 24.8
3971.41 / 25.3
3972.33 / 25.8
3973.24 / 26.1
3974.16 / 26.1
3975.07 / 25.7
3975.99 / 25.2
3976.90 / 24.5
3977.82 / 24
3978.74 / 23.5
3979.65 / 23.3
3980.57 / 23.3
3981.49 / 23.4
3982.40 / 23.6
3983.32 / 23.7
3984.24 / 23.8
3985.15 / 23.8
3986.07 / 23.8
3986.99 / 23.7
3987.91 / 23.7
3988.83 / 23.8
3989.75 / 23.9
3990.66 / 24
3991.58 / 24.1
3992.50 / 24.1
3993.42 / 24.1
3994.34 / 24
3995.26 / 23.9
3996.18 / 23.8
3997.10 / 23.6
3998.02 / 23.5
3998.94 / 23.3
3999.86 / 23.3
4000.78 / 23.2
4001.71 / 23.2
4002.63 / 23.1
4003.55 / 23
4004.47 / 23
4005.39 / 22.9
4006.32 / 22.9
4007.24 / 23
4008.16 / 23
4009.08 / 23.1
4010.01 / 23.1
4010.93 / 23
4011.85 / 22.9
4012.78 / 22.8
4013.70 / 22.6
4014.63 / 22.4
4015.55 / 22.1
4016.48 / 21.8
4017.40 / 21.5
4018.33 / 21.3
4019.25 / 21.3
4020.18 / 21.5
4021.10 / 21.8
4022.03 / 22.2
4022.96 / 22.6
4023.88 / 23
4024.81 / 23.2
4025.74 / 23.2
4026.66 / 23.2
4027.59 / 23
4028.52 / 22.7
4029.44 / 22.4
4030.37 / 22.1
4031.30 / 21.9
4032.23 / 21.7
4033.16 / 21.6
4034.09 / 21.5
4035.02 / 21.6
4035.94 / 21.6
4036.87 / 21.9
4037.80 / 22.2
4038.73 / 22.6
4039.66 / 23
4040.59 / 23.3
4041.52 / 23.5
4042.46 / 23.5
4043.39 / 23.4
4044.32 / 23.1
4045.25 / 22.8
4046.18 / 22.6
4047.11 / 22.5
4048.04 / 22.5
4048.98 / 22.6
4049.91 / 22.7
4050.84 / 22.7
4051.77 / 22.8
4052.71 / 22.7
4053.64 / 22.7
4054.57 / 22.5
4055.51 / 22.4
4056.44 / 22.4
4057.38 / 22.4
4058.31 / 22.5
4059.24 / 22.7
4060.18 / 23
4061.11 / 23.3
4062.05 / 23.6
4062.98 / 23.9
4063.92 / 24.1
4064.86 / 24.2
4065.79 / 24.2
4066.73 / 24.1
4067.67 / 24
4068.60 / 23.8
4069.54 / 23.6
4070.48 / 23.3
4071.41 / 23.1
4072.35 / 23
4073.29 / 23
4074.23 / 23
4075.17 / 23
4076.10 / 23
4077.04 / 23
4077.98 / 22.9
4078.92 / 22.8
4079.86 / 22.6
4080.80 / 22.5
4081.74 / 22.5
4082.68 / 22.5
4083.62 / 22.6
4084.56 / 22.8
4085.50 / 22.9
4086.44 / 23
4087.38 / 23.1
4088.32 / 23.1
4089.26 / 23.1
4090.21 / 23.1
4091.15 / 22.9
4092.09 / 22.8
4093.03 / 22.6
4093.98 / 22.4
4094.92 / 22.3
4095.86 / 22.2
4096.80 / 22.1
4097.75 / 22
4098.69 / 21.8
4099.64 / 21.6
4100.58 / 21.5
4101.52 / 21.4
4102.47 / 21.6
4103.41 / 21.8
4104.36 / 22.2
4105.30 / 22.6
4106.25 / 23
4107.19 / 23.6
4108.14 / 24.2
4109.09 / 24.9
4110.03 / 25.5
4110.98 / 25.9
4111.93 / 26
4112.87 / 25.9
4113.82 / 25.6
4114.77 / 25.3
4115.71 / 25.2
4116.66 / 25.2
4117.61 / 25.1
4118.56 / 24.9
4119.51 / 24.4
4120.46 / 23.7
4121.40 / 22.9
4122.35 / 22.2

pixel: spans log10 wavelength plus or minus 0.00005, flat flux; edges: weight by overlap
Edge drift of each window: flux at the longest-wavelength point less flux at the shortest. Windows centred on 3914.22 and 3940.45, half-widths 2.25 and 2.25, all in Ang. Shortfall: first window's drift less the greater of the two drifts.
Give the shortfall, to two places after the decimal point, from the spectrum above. 0.00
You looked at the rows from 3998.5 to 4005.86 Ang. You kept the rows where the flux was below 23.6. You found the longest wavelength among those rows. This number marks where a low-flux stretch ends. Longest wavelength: 4005.39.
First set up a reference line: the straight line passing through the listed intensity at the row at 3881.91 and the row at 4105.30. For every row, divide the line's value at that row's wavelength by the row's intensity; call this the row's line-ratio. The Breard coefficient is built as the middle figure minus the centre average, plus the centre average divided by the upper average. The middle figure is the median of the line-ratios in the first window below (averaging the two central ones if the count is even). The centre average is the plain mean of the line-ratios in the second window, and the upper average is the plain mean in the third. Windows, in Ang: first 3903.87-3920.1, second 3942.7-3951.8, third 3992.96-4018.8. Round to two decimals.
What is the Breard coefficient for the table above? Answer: 0.95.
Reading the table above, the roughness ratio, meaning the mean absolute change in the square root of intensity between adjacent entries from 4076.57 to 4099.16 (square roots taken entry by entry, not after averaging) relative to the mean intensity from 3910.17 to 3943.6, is 0.0004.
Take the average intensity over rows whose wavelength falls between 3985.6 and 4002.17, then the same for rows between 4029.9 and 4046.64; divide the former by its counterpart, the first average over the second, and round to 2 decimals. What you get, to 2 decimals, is 1.06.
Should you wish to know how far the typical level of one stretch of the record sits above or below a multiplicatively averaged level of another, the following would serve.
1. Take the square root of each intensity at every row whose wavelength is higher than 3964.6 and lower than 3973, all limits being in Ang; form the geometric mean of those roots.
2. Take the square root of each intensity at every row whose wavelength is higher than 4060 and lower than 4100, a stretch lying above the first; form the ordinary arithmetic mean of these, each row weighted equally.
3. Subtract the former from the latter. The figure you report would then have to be -0.12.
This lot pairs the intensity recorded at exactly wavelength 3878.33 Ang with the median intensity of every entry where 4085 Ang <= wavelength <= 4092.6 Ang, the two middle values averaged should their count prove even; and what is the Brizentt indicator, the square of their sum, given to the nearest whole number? 2688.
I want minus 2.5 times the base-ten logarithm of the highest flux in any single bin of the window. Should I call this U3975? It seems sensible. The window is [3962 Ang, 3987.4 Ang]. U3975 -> -3.54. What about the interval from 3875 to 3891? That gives -3.65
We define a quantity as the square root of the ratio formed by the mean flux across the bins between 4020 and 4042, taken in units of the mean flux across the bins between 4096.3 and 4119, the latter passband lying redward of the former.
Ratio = 0.97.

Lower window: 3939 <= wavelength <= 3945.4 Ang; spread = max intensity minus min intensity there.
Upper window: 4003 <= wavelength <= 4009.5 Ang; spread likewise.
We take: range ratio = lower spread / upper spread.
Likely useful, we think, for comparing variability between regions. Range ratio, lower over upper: 6.0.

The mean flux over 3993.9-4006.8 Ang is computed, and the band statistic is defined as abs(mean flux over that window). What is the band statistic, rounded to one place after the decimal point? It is 23.3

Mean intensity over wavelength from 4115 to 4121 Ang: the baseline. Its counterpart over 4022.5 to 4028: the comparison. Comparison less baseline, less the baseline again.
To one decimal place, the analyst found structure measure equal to -26.5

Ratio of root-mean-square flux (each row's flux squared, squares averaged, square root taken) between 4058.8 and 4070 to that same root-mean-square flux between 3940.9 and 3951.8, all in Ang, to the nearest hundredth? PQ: 0.92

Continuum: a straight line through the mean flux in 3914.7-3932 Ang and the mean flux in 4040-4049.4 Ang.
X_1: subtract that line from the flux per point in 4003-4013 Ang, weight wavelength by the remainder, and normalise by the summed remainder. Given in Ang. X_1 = 4008.0 Ang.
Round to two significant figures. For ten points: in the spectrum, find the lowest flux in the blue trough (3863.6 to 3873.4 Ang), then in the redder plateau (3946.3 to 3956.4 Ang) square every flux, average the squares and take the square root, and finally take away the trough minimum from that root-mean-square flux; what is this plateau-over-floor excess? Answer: -2.6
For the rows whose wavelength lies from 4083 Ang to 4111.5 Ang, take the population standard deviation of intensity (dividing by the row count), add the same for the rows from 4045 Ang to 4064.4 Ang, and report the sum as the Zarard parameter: 1.6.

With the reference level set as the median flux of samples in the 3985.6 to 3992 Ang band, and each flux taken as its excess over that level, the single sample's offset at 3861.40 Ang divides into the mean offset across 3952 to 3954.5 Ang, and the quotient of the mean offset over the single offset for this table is 0.5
